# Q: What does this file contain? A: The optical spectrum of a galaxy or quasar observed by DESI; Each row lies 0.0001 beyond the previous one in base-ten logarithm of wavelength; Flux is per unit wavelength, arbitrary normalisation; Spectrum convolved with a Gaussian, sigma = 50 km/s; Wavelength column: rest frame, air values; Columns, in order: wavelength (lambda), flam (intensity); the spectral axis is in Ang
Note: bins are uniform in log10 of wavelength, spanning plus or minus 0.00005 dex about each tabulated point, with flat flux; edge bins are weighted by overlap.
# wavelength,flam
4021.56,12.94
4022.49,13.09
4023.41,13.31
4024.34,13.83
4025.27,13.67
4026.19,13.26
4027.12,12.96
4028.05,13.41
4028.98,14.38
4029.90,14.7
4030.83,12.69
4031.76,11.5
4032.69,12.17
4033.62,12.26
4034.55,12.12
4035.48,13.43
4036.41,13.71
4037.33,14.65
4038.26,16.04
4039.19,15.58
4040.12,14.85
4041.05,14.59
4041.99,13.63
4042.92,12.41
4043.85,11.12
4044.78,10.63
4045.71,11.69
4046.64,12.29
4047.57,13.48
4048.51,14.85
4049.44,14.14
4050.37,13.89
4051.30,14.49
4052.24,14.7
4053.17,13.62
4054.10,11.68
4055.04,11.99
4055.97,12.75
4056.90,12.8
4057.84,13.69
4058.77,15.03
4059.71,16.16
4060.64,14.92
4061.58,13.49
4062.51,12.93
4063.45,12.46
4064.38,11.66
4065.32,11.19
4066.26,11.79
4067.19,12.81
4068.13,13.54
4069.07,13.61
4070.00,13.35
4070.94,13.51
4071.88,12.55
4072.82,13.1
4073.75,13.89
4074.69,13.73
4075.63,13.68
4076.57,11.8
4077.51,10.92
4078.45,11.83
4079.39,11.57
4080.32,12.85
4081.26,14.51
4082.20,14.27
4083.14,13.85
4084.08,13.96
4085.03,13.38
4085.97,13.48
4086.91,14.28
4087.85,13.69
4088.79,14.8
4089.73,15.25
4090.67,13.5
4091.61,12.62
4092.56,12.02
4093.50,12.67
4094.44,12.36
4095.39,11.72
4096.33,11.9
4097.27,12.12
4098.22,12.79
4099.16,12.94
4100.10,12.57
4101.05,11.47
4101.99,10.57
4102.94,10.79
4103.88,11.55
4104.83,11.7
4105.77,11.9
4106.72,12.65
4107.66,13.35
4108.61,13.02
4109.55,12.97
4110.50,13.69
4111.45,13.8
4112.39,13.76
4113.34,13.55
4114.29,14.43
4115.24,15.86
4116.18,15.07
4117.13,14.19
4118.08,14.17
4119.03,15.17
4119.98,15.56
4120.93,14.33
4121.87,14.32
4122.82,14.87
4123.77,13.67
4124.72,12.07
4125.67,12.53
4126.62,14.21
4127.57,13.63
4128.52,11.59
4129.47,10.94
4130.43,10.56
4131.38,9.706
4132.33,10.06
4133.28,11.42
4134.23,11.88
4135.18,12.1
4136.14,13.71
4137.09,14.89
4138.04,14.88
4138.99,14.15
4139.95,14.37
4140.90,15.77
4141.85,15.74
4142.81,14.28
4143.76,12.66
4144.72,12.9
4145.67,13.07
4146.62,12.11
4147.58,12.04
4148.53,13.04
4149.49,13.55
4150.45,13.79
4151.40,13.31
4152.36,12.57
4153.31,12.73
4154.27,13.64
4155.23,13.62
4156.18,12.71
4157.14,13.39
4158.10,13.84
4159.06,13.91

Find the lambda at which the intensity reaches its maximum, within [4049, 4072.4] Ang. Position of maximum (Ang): 4059.71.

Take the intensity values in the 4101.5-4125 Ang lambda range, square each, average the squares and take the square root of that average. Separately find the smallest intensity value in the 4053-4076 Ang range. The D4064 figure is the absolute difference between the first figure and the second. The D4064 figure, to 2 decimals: 2.36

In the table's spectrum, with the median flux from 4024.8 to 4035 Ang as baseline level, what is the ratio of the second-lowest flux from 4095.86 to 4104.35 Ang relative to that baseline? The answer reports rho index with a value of 0.83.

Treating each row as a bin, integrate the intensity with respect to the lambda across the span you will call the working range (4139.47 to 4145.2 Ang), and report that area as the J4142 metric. 82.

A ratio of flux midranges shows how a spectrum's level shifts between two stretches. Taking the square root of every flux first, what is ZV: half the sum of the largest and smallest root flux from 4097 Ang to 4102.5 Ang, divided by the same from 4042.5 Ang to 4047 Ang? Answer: 1.01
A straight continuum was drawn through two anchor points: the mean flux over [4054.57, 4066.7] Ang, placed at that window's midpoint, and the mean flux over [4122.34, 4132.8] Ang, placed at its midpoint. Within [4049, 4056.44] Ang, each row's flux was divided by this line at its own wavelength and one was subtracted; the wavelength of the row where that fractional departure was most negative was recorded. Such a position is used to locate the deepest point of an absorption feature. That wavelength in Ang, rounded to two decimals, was 4054.10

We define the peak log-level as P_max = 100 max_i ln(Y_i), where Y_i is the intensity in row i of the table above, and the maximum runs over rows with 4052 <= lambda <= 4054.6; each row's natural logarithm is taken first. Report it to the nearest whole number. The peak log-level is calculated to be 269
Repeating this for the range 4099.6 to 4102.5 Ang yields 253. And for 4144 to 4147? 257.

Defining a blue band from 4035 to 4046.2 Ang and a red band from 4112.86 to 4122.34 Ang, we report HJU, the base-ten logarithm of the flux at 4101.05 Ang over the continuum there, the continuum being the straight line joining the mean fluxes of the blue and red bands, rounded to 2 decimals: -0.10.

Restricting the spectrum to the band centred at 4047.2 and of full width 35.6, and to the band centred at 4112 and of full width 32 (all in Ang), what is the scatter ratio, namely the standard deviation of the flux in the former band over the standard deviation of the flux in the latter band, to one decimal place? 1.1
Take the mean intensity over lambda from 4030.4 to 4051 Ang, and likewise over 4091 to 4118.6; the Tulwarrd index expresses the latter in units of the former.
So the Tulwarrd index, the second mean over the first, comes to 0.97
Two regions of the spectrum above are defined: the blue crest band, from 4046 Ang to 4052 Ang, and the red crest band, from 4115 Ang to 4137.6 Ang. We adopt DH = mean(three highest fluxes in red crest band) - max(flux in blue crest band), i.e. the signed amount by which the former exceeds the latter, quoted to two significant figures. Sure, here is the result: 0.68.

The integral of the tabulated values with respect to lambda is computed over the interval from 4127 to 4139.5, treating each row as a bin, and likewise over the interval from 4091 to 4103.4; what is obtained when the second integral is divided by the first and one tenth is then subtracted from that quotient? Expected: 0.873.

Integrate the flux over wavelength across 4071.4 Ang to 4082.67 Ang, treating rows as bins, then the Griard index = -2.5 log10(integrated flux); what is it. -5.4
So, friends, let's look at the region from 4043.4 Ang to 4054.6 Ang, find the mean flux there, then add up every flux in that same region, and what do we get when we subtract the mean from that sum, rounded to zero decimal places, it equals 144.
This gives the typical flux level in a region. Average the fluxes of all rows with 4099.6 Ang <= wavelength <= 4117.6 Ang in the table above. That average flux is 13.0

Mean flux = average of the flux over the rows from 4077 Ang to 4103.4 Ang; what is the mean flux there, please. 12.8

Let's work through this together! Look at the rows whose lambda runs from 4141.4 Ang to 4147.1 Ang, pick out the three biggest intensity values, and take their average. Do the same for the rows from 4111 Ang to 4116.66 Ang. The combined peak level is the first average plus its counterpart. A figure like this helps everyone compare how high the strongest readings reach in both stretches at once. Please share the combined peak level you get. 29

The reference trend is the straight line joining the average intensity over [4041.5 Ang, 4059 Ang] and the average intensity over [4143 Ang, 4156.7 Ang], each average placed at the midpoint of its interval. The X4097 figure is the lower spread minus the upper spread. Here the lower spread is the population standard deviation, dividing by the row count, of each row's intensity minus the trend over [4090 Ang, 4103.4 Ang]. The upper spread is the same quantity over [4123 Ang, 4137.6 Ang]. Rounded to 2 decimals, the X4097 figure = -0.72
